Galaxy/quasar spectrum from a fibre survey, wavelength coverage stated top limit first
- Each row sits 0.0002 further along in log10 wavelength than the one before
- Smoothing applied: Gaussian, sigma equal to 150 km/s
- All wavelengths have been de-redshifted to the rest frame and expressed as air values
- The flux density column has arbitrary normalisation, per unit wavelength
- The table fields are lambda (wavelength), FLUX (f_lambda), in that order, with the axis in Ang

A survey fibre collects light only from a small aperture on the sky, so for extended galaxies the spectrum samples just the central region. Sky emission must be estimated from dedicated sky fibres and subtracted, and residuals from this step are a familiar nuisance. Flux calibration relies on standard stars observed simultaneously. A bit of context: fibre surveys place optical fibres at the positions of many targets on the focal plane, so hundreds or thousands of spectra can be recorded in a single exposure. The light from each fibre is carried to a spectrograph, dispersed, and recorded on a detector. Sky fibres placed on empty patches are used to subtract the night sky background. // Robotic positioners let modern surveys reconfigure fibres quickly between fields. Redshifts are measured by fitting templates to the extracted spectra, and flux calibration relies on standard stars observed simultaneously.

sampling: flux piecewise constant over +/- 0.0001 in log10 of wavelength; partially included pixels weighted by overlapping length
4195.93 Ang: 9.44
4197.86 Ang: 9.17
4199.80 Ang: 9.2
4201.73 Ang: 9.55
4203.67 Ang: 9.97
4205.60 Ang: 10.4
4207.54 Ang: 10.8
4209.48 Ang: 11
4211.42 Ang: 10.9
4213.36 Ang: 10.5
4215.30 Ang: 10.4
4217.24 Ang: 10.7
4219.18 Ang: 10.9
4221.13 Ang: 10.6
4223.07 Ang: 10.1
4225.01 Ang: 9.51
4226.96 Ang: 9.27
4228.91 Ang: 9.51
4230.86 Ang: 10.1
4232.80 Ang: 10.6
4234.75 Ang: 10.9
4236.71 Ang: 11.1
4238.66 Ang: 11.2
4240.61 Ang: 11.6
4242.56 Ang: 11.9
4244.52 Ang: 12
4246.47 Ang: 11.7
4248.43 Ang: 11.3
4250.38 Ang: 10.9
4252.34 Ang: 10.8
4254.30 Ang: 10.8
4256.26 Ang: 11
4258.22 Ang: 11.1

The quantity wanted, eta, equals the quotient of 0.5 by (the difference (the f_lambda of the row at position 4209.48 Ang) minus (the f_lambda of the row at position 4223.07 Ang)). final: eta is 0.6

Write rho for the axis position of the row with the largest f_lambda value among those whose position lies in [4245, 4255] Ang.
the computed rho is 4246.47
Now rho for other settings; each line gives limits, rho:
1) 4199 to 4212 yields 4209.48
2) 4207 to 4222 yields 4209.48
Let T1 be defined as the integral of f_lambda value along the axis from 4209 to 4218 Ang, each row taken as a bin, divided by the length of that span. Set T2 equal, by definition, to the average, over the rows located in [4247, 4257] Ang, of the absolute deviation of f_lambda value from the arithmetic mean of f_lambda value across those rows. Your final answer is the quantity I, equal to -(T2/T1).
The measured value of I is -0.014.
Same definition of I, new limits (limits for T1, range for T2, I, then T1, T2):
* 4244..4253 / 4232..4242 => -0.023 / 11.3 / 0.26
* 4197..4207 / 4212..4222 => -0.015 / 9.7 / 0.14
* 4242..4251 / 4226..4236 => -0.047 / 11.6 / 0.55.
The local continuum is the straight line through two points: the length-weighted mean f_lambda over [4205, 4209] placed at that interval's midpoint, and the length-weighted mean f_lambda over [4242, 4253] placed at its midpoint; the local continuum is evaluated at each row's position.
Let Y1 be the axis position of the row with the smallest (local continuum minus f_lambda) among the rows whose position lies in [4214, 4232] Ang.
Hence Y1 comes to 4219.18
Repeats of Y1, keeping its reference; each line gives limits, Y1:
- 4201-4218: 4209.48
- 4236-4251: 4244.52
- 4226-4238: 4236.71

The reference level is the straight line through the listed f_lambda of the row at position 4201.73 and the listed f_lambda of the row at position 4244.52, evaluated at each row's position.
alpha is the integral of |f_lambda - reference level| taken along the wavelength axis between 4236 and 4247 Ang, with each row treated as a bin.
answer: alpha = 3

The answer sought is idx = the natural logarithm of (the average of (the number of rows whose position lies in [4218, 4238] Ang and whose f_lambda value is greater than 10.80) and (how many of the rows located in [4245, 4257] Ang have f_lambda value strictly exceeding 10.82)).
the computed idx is 1.3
